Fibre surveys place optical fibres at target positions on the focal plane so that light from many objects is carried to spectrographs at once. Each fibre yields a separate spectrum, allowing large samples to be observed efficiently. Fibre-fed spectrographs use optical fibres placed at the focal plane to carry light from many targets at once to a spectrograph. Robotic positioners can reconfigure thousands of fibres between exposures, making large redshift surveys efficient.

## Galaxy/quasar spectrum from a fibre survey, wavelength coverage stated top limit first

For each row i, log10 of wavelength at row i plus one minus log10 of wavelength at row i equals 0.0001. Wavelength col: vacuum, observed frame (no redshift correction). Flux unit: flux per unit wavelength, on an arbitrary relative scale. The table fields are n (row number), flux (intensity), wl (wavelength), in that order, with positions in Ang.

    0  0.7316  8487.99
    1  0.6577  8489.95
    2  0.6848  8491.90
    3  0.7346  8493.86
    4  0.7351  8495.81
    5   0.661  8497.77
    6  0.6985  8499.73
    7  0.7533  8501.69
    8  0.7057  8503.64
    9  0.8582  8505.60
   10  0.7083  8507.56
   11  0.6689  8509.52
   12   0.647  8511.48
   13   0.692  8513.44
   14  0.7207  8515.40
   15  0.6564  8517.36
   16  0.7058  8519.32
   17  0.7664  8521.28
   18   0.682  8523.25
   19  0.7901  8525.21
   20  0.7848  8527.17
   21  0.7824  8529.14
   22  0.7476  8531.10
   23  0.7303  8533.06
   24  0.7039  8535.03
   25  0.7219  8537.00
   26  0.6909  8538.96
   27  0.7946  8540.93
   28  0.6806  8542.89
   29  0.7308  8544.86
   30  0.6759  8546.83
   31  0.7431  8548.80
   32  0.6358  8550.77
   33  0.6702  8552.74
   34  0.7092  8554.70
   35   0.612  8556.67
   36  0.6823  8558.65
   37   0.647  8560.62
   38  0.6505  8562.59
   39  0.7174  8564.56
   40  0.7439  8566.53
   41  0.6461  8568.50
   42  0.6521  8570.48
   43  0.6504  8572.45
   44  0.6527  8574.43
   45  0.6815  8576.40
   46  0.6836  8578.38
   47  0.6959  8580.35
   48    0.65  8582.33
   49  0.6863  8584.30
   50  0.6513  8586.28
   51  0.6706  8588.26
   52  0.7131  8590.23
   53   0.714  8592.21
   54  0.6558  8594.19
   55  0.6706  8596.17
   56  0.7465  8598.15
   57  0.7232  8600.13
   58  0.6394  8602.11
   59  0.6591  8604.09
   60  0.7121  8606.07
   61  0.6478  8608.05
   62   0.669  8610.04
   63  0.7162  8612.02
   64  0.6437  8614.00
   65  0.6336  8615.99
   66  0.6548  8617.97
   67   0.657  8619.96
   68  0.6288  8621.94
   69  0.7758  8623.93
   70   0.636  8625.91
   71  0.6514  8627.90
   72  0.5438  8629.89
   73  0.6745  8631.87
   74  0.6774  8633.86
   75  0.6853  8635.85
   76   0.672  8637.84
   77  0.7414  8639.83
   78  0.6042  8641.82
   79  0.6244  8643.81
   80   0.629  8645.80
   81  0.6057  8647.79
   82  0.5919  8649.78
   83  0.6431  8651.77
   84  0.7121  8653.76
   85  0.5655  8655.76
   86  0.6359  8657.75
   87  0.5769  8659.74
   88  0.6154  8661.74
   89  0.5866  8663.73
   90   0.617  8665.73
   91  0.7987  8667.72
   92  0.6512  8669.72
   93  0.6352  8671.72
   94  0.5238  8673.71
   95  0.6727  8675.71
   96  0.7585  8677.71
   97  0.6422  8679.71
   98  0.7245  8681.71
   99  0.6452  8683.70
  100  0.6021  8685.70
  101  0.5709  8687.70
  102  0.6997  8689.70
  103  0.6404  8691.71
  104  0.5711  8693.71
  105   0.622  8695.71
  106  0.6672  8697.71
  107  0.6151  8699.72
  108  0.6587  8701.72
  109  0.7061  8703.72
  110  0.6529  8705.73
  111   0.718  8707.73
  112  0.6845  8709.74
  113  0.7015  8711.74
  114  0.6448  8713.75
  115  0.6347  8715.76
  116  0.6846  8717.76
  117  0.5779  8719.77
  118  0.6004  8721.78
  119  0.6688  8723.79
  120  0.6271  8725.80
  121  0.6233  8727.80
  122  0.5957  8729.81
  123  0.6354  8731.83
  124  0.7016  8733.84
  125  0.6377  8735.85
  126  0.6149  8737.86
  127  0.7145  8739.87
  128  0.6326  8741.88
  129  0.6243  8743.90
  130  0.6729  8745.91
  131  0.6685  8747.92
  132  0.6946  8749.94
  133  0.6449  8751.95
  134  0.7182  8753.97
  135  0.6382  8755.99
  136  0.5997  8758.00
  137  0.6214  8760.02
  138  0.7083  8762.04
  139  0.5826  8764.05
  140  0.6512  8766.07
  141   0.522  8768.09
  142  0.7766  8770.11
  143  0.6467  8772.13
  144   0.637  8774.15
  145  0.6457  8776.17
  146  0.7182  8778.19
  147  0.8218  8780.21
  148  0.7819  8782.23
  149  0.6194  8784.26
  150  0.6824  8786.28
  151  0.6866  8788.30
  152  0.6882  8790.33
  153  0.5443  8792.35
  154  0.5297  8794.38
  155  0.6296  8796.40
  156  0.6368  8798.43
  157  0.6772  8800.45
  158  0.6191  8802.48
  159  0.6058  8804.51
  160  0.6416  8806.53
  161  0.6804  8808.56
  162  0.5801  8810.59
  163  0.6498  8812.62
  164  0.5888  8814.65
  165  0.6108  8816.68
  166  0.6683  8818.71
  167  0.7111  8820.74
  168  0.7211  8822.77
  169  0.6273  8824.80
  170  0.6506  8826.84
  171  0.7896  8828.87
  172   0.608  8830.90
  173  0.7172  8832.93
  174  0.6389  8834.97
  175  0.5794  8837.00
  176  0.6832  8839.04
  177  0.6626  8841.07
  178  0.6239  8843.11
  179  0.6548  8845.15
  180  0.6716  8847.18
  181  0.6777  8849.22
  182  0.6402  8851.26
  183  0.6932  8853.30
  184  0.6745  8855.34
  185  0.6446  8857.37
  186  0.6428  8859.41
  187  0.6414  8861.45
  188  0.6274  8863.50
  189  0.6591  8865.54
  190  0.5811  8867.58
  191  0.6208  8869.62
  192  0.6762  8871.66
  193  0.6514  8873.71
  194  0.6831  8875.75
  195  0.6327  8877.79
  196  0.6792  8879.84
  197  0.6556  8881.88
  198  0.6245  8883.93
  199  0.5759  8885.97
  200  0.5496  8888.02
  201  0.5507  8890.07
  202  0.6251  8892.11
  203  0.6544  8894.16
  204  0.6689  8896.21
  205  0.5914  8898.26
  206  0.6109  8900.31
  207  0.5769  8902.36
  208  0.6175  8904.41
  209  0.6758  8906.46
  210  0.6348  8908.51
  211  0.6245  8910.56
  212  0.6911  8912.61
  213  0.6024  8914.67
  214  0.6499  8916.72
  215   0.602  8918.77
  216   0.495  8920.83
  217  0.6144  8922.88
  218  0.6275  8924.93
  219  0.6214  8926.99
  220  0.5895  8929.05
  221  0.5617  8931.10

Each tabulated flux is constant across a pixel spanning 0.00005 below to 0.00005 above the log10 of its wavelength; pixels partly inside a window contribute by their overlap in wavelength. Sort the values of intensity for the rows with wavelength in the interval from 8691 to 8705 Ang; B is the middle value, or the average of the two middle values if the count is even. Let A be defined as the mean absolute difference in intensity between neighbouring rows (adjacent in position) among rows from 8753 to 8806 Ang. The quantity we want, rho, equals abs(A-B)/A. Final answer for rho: 8.0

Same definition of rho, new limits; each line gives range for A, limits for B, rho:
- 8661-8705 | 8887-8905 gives 7.0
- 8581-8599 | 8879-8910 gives 16.7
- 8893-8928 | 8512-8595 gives 12.9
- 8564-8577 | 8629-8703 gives 22.4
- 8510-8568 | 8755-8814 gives 11.4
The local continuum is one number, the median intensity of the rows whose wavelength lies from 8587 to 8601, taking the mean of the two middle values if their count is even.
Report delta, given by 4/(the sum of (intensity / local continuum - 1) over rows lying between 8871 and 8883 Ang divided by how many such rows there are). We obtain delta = -57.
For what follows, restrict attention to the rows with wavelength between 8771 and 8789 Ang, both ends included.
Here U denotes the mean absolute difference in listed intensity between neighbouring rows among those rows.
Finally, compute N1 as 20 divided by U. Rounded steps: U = 0.058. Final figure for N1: 345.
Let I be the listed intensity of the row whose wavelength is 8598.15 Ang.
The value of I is 0.7465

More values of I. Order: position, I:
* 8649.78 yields 0.5919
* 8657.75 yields 0.6359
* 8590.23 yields 0.7131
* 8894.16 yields 0.6544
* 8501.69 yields 0.7533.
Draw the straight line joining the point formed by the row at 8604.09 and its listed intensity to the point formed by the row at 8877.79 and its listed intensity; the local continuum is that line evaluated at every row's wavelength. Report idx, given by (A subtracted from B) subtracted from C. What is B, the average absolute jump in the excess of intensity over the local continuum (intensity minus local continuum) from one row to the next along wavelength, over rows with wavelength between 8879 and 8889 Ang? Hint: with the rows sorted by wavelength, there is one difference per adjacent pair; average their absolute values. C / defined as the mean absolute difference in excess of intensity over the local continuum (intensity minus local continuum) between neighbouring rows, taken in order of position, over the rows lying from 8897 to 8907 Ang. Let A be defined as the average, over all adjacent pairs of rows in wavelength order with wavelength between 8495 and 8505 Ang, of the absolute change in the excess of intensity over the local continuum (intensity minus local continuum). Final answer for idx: 0.059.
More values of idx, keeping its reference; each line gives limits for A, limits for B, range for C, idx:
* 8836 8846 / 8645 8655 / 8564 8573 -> 0.042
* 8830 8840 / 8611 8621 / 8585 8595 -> 0.092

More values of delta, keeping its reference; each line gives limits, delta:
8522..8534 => 72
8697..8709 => -66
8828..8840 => -65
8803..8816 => -32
